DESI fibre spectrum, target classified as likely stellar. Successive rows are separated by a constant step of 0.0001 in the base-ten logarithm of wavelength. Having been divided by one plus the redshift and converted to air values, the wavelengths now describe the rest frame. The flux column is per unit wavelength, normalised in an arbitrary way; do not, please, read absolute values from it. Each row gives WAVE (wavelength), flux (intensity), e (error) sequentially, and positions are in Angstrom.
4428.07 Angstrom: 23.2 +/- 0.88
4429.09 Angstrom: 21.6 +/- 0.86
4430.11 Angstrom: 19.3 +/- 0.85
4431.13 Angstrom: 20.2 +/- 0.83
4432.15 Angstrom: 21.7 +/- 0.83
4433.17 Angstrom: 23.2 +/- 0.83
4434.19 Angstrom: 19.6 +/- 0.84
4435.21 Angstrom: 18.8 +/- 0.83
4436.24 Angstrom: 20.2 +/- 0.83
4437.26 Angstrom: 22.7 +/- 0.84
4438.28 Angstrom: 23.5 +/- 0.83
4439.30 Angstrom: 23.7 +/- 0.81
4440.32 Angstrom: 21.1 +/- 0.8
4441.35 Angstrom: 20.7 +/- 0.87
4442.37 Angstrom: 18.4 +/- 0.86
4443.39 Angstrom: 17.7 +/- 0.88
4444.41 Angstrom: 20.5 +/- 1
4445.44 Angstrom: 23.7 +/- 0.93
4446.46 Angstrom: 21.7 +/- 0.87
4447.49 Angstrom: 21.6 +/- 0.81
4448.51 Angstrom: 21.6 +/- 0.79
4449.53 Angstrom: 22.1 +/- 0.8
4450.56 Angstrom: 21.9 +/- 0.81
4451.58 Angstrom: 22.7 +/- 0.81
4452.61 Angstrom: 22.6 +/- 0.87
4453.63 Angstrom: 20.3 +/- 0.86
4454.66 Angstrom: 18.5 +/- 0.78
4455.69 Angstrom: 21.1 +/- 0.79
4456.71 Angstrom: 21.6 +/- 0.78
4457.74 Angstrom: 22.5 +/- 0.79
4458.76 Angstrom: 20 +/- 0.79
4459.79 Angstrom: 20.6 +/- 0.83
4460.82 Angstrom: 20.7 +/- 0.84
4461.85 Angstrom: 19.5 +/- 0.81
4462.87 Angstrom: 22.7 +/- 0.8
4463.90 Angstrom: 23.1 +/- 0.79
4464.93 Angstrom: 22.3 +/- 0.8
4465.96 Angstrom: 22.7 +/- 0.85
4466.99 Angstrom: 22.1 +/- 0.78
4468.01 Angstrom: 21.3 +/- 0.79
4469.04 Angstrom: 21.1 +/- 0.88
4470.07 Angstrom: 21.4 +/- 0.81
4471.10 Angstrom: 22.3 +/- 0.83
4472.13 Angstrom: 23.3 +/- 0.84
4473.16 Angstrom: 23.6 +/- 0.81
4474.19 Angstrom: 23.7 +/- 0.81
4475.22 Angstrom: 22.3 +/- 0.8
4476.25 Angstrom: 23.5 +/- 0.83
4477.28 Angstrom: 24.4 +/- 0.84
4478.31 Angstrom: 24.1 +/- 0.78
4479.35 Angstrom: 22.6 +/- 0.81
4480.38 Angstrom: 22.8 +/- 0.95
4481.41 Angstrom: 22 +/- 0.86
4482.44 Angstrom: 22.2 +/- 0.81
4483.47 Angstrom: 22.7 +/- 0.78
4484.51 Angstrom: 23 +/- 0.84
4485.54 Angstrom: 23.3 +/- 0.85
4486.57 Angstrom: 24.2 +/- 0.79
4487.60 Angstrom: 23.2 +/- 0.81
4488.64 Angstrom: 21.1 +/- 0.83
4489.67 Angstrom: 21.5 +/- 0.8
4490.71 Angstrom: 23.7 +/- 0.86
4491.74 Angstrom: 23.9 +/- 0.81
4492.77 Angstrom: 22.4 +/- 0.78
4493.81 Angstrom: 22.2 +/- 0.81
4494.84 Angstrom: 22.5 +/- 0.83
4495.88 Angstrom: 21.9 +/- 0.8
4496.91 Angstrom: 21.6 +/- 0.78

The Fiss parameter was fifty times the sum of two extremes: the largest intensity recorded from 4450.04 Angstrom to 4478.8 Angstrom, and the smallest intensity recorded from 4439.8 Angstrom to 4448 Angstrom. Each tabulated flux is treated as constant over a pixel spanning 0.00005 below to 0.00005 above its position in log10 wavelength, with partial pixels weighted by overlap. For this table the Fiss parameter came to 2105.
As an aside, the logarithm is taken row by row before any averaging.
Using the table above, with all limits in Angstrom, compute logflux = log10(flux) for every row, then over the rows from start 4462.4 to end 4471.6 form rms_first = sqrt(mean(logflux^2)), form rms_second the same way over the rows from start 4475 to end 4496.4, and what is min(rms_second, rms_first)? 1.34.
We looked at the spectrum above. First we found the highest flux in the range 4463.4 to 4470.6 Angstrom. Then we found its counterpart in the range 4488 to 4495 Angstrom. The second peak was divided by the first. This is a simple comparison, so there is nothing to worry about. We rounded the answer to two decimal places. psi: 1.03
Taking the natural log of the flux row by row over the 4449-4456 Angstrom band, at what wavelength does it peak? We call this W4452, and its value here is 4451.58 Angstrom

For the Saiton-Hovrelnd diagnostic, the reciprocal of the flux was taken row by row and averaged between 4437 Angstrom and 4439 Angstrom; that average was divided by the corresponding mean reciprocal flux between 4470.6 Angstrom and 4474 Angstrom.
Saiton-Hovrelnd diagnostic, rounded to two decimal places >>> 1.00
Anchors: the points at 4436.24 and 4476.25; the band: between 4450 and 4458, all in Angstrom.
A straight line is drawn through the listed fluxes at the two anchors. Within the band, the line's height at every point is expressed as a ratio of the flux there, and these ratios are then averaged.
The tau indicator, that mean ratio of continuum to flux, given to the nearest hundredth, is 1.02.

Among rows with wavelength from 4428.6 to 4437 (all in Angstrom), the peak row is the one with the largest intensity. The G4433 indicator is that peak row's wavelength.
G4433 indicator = 4433.17 Angstrom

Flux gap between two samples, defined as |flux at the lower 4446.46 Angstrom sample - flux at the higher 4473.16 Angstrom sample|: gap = 1.9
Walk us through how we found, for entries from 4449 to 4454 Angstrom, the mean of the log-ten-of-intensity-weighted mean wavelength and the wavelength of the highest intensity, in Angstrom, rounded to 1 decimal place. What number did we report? 4451.6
